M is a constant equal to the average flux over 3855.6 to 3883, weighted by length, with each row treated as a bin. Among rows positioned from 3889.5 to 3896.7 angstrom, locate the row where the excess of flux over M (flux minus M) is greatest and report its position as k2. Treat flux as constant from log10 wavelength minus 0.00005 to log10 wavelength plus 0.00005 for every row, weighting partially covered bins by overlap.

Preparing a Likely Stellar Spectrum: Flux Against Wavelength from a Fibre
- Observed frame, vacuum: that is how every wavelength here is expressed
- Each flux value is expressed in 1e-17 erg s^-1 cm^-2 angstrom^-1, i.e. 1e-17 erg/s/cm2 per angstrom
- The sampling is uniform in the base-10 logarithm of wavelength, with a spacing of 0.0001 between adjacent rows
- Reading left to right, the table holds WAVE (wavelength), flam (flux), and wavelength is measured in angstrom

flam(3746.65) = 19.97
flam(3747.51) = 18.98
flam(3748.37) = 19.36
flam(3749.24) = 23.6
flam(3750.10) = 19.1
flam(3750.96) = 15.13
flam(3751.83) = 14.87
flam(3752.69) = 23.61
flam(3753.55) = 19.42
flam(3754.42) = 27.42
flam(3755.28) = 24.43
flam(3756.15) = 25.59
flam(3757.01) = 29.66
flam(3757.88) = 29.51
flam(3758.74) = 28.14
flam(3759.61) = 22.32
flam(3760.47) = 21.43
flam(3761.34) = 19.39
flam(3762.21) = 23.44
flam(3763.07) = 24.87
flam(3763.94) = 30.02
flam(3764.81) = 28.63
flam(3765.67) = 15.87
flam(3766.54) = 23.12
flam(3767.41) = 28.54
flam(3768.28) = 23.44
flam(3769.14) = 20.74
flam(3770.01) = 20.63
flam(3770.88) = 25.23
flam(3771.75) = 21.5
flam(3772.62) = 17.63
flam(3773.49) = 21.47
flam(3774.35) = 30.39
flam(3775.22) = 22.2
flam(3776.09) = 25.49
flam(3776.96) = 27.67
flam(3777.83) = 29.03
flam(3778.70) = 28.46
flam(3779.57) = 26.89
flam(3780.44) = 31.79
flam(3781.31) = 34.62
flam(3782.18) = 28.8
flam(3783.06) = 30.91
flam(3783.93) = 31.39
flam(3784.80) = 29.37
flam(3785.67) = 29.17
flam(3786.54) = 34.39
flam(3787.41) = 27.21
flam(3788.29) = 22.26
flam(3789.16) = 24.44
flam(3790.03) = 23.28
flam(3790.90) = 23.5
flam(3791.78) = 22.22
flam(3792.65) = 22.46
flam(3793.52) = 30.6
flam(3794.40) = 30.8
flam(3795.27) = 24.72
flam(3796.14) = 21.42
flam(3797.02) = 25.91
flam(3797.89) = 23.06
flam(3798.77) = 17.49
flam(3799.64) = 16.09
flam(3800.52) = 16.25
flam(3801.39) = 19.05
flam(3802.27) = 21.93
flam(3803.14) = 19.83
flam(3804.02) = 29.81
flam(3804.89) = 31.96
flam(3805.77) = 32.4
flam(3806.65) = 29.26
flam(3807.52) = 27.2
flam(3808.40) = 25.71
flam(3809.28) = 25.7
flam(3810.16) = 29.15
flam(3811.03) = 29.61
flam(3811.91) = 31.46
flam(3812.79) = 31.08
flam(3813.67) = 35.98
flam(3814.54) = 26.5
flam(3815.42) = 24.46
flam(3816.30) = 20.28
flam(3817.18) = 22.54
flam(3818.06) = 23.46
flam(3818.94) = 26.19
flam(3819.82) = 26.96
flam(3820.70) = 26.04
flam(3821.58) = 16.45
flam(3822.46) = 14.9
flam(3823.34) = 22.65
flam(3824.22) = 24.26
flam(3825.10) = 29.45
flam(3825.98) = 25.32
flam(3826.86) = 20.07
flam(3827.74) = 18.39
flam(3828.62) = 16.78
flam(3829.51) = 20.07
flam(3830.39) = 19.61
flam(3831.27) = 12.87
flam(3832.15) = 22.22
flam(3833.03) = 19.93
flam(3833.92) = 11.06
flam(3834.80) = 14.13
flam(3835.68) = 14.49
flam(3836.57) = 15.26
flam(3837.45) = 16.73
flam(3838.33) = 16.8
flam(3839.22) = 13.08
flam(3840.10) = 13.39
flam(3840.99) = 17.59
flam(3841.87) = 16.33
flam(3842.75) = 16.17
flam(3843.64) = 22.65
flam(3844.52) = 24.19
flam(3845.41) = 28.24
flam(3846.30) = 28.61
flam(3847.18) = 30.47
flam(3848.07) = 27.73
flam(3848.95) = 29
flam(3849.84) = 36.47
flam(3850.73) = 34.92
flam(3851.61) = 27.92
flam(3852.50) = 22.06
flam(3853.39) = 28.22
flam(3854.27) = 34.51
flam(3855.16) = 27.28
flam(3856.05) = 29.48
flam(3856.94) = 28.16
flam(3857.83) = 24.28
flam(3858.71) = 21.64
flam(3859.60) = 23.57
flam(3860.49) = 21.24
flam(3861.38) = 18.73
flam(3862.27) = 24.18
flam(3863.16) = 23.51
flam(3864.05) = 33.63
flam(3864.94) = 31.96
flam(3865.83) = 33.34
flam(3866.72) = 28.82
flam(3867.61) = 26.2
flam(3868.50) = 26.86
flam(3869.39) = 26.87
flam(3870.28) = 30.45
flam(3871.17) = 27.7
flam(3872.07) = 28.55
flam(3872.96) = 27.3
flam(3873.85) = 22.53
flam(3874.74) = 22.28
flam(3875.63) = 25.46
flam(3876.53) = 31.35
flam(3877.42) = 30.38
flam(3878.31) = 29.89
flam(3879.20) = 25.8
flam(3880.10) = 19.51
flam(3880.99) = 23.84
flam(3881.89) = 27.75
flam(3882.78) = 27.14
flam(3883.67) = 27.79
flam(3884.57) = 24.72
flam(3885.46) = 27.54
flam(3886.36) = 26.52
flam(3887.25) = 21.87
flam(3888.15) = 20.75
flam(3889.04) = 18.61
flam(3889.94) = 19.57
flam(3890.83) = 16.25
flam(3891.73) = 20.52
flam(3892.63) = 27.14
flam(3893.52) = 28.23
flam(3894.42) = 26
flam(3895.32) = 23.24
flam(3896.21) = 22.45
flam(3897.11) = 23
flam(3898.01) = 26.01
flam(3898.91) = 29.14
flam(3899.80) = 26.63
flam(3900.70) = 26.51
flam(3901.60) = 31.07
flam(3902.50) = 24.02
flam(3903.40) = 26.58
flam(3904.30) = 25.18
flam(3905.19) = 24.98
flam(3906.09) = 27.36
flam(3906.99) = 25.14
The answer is 3893.52 angstrom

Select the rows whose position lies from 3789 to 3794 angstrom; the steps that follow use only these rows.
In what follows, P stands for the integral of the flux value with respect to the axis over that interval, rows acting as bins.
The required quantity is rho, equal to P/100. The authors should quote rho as 1.22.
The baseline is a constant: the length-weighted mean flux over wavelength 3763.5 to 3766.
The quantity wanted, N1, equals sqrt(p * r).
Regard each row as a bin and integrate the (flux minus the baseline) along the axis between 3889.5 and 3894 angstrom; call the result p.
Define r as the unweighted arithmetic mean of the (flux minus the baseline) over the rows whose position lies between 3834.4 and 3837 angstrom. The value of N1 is 11.6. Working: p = -13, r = -11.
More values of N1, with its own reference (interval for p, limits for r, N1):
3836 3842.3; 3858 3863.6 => 13.6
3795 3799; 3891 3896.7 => 2.5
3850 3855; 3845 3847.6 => 9.4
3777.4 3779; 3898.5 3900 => 3.9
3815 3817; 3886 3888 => 2.4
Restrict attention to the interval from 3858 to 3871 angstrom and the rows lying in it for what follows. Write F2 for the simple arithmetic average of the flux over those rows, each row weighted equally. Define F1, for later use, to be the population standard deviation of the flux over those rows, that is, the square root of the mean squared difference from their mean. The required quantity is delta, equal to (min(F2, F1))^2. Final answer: 20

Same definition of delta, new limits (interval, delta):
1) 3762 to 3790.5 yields 20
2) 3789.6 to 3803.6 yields 17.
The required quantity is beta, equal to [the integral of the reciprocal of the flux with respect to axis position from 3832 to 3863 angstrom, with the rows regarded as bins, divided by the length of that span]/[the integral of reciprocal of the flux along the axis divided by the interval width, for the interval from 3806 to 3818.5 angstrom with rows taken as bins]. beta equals 1.29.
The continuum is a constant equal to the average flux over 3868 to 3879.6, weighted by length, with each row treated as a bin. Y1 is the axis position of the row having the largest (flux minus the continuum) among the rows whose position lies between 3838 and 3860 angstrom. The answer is 3849.84 angstrom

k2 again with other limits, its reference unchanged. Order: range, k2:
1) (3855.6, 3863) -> 3856.05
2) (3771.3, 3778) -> 3774.35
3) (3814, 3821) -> 3819.82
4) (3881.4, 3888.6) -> 3883.67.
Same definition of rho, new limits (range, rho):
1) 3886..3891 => 1.04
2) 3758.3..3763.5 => 1.21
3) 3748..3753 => 0.96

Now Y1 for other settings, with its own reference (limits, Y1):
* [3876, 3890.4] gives 3876.53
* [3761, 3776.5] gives 3774.35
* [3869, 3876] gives 3870.28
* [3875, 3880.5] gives 3876.53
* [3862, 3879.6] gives 3864.05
